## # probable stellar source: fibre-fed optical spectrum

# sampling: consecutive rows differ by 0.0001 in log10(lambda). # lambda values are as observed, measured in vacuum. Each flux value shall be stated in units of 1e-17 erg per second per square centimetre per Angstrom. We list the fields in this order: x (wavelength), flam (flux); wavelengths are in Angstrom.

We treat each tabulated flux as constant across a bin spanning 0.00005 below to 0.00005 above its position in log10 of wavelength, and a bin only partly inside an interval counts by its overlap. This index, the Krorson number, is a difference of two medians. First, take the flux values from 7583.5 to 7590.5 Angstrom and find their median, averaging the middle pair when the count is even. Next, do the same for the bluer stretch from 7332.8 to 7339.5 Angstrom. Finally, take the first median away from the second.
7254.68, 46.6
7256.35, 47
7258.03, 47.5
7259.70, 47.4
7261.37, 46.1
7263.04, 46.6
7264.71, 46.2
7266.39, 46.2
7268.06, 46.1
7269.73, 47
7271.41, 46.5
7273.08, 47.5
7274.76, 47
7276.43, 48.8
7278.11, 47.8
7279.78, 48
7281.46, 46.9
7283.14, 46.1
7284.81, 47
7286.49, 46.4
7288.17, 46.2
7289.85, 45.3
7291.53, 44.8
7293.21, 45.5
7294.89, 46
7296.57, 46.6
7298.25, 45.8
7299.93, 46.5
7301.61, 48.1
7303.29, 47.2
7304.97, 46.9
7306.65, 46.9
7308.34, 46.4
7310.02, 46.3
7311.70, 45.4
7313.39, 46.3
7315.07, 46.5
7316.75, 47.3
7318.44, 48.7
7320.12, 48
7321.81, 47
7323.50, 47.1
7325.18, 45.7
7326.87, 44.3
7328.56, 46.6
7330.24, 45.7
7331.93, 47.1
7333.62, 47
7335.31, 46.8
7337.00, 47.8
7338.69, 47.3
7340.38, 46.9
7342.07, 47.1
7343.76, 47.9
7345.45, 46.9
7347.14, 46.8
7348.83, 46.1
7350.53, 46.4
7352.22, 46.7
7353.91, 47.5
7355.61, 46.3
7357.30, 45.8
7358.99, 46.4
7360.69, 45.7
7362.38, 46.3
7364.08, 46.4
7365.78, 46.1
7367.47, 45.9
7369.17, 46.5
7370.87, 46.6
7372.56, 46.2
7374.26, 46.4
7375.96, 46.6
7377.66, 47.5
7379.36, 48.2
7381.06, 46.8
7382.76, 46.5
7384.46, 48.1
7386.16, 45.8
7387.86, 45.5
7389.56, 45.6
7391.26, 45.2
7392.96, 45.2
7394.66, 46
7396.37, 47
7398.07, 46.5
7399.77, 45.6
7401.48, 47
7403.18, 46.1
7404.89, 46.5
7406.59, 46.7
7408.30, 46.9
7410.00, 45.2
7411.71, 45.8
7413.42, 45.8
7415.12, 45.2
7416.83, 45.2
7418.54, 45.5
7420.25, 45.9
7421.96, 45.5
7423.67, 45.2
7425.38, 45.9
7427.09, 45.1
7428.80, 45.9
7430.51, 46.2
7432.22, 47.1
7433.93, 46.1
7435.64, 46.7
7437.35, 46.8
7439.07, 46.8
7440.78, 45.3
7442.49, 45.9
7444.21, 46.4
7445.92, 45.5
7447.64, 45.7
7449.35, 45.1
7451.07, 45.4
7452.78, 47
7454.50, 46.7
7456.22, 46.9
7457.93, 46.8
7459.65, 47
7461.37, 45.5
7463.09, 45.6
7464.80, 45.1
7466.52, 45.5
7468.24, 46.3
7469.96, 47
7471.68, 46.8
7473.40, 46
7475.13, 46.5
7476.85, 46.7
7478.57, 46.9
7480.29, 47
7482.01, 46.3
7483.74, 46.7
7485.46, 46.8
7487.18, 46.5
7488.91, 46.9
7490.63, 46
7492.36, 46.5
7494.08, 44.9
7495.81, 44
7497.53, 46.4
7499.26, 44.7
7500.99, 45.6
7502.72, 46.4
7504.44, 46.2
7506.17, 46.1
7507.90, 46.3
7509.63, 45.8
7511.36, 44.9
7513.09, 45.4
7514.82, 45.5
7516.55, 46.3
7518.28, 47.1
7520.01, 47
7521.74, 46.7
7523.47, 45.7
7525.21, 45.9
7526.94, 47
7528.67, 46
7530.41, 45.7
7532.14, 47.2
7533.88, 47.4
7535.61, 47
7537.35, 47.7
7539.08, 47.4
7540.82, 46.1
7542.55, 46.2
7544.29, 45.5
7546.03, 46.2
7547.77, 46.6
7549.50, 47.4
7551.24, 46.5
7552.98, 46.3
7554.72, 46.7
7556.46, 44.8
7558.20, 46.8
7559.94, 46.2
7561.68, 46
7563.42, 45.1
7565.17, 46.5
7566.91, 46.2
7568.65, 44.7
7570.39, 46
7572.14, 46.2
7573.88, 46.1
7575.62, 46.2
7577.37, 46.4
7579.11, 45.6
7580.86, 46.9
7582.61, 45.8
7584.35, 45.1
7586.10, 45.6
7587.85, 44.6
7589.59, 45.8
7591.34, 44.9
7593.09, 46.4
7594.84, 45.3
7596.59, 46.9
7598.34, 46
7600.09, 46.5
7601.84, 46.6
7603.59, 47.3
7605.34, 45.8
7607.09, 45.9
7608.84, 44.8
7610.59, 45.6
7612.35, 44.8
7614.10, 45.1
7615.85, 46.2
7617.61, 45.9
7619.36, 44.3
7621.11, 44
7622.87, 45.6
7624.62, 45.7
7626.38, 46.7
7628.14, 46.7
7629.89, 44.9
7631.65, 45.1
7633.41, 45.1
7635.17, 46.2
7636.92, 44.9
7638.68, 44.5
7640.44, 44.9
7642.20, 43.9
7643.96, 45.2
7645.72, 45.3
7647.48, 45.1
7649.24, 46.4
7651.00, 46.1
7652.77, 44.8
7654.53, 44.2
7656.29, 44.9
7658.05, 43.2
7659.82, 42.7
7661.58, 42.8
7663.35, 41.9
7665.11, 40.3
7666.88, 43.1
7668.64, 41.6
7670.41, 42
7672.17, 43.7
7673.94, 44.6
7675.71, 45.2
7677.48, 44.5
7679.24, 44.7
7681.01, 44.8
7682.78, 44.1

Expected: 1.8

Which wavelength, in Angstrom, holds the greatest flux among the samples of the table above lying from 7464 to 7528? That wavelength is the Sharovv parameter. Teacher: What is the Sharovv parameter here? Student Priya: 7518.28 Angstrom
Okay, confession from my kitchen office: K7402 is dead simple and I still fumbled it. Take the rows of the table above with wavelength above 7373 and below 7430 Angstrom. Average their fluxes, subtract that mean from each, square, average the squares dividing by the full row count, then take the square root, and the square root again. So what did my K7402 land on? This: 0.90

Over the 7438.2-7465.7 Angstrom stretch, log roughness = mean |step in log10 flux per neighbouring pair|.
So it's 0.0057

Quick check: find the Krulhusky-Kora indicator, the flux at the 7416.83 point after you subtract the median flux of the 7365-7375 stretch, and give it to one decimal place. -1.1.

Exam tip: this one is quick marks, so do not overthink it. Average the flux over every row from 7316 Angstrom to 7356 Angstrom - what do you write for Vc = 46.9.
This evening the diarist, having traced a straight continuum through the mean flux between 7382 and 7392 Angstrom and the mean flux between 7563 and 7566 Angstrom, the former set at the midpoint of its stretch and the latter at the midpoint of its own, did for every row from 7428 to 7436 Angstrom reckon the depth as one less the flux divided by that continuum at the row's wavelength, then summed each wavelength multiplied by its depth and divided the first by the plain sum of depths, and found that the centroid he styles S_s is 7433.7 Angstrom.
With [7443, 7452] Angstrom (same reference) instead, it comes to 7449.7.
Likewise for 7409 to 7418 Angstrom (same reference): 7413.7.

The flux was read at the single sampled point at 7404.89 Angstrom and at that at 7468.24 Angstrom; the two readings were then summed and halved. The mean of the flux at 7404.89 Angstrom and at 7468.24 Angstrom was 46.4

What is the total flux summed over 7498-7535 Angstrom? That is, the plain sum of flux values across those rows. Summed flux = 969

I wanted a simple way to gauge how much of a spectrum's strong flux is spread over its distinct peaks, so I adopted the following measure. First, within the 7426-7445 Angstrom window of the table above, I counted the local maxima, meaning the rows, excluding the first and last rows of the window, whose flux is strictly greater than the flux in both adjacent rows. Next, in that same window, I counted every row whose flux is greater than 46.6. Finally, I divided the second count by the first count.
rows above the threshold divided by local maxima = 4.0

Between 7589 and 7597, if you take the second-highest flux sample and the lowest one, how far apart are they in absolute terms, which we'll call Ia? 1.50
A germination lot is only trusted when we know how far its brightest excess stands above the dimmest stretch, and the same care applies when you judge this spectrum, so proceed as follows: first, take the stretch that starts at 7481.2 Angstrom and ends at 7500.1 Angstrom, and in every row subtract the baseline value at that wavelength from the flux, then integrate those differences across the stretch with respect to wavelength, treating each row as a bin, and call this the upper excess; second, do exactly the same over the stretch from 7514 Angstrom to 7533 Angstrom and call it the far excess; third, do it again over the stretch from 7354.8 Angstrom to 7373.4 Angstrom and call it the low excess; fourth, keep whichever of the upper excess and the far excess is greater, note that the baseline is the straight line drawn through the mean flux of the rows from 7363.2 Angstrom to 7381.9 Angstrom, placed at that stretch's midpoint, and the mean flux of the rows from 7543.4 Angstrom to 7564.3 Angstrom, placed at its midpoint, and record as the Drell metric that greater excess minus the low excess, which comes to 11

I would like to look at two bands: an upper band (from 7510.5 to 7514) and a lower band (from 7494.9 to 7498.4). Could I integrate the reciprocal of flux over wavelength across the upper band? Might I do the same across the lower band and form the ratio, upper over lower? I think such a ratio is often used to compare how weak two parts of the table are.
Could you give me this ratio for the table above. 1.00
